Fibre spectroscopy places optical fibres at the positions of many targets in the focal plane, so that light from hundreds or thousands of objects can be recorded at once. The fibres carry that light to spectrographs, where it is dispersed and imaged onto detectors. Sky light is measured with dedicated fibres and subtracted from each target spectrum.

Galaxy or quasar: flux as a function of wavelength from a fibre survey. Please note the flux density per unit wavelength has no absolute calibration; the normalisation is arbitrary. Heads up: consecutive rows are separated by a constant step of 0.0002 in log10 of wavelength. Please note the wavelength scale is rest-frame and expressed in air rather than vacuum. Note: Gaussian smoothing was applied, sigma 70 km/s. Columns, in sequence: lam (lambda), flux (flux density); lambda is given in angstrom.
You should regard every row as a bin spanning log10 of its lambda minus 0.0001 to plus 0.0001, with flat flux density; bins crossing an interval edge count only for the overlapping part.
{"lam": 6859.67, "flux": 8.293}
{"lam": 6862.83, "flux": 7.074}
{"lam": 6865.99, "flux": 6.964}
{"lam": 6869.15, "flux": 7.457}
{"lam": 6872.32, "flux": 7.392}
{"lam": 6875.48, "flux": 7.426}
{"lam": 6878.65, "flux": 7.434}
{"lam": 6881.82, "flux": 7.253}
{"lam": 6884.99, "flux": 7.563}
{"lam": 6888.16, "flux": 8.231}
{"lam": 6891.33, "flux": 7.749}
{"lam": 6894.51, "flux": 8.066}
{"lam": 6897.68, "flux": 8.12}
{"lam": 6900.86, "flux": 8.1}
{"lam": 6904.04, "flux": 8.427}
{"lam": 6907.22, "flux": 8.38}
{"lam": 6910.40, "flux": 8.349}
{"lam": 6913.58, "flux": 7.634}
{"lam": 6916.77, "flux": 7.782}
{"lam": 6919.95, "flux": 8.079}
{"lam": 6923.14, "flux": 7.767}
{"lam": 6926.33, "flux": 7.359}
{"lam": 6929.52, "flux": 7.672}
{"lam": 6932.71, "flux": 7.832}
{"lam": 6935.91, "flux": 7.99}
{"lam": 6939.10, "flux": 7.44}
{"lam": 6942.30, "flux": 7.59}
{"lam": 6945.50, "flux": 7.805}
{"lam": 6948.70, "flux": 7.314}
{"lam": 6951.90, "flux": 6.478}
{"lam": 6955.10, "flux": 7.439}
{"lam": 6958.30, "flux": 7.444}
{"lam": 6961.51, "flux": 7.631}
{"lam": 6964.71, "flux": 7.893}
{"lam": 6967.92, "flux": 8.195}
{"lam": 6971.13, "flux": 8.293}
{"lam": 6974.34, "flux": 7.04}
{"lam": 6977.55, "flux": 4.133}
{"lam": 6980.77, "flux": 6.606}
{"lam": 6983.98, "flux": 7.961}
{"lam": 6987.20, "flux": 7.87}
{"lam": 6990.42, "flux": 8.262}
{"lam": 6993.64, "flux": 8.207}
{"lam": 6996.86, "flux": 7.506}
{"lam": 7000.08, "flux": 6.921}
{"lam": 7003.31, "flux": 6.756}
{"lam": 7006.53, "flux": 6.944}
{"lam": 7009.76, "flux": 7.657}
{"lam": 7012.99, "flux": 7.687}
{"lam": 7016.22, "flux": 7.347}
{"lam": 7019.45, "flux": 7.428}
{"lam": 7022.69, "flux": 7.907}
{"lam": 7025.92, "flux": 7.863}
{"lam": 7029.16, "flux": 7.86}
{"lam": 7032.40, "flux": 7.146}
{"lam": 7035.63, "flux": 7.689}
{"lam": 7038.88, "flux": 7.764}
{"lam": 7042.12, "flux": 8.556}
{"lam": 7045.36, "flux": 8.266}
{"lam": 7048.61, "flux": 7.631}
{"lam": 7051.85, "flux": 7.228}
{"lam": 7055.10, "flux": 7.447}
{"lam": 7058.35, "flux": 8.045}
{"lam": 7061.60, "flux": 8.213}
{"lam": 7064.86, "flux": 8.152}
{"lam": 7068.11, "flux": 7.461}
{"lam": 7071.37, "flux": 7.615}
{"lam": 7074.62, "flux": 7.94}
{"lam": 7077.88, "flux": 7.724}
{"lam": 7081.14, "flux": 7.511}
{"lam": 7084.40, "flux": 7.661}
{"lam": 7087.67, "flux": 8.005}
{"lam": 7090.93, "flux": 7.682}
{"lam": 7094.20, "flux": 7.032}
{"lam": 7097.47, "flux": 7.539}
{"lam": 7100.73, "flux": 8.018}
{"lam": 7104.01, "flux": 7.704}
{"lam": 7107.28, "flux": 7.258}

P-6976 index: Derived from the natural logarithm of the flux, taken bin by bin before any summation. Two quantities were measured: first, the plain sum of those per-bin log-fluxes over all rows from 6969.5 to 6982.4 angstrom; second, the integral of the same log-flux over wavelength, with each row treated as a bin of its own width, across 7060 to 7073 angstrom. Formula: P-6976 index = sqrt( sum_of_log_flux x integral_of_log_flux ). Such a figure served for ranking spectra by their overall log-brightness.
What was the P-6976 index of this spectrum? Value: 14.1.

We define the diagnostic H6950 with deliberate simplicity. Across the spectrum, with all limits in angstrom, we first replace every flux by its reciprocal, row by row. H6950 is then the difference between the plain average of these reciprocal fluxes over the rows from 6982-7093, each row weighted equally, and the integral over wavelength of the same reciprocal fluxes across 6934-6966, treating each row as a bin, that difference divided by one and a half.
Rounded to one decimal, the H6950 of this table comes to -2.8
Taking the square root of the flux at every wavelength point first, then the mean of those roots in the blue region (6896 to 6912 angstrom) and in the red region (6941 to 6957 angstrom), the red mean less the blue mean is -0.17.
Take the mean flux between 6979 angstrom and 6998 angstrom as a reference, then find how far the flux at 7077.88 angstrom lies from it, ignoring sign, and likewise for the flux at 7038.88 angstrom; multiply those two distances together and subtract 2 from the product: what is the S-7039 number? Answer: -2.00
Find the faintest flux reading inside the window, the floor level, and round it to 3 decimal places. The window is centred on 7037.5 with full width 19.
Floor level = 7.146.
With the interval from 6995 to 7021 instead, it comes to 6.756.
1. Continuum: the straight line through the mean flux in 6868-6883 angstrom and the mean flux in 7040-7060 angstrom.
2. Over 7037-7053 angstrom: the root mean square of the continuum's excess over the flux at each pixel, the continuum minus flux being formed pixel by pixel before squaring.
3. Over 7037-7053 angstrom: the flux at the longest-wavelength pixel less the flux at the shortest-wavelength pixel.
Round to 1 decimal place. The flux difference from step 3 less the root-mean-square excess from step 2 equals -1.0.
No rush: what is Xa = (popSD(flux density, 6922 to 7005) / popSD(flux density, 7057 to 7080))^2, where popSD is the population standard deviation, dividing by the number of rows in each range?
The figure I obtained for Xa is 9.7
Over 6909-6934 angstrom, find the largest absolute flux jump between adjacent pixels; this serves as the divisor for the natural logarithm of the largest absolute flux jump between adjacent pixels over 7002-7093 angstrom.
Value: -0.33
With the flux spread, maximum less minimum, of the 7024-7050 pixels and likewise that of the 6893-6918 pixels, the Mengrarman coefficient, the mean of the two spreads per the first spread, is 0.78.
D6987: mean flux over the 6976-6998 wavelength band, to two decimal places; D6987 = 7.22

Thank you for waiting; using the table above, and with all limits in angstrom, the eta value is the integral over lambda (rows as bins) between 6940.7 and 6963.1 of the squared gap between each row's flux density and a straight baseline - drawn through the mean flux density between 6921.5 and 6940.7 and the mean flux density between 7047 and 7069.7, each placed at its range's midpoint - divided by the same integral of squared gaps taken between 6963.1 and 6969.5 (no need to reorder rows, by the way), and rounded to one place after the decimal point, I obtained 6.0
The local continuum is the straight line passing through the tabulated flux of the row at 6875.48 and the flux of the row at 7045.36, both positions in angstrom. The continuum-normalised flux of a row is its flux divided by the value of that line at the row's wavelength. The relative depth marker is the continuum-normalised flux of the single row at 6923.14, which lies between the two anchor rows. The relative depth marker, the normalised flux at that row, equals 1.01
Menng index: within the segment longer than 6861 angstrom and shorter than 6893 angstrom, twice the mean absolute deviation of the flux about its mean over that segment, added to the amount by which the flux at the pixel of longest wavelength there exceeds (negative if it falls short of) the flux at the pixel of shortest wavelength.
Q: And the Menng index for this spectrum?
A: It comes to 1.1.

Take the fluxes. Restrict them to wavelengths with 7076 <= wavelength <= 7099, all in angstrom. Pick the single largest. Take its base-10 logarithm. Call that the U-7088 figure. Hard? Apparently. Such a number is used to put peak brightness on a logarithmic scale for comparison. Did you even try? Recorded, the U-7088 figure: 0.903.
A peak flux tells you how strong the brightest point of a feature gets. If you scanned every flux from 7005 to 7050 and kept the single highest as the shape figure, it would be 8.556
